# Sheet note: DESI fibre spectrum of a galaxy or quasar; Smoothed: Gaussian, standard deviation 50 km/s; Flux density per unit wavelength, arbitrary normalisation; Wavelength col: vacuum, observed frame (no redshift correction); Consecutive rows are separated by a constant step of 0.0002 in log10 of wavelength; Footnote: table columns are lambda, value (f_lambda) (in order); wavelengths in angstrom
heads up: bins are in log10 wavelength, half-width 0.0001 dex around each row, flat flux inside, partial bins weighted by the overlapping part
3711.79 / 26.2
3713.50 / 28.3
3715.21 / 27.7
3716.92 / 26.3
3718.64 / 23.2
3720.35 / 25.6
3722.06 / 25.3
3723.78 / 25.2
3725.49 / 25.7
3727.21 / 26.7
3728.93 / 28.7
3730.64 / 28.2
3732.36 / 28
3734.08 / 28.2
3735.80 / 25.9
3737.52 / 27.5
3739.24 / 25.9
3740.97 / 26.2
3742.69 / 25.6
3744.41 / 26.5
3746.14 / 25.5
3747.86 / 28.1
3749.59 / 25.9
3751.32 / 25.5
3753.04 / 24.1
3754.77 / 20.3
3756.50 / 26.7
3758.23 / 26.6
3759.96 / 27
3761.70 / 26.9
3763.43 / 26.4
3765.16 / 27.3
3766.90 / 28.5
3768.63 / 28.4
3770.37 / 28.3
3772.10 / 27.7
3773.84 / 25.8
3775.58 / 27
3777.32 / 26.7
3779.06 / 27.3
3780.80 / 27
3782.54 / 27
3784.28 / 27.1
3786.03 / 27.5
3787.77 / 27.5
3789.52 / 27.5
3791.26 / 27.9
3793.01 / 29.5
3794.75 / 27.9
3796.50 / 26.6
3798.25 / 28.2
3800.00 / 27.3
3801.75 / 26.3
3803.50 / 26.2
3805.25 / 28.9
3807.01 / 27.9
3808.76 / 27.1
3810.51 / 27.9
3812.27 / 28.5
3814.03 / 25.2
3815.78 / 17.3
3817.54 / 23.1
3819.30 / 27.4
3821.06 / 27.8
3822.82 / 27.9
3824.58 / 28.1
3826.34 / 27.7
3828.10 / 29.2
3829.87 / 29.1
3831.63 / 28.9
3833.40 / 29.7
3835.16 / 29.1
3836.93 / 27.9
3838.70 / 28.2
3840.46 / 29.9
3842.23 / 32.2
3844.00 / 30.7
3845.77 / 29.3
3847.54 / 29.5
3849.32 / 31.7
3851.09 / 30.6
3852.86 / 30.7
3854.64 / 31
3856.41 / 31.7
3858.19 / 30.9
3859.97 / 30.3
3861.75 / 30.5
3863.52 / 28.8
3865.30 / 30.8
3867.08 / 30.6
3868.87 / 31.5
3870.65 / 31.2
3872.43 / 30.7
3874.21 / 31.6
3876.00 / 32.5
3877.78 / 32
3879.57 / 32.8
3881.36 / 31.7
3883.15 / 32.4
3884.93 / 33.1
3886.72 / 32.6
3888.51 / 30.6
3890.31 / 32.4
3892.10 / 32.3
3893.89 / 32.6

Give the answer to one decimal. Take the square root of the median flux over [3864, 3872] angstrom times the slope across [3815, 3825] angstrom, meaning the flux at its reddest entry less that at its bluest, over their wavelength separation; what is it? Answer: 6.2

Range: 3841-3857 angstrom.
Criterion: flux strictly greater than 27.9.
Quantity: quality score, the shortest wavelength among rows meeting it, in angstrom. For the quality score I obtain 3842.23 angstrom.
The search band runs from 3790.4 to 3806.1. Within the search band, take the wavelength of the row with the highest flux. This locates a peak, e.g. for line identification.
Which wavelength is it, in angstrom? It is 3793.01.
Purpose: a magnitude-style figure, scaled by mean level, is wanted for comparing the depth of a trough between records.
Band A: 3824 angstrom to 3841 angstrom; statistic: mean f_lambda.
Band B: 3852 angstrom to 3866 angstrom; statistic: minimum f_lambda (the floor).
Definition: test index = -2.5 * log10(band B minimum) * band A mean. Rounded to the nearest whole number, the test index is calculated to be -105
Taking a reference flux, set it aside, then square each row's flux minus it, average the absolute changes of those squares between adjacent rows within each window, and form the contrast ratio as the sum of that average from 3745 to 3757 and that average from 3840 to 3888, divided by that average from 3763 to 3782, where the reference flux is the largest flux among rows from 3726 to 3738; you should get 12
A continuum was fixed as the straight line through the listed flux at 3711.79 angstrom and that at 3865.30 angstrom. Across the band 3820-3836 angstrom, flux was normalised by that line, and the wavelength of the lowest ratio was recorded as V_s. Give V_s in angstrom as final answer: 3826.34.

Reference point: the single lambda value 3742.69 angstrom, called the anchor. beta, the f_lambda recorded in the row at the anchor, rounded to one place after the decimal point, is 25.6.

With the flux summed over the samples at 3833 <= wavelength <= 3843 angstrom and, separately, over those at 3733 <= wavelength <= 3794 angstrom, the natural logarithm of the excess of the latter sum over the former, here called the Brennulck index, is 6.6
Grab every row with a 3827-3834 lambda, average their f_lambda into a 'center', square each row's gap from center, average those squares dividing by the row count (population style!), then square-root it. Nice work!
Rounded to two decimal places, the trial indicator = 0.29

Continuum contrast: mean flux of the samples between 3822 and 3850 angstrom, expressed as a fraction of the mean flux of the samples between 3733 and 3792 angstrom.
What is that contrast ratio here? 1.10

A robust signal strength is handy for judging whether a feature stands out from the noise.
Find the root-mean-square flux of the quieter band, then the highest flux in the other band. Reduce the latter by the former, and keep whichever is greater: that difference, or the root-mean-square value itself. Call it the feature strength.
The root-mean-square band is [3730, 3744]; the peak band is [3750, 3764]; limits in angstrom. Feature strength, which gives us 27.0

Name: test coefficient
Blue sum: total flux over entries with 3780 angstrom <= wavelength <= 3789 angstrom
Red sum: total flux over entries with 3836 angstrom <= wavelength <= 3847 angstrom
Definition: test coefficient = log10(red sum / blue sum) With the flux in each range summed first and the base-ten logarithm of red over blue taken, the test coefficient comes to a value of 0.1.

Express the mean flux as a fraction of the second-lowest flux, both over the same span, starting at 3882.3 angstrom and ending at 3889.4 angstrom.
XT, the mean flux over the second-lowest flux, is 0.99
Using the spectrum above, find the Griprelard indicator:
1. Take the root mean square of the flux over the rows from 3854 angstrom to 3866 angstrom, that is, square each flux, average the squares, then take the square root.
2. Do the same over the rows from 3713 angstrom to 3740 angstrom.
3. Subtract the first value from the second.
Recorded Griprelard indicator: -3.9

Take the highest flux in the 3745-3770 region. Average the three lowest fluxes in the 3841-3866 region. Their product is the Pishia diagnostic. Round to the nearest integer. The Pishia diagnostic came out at 832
